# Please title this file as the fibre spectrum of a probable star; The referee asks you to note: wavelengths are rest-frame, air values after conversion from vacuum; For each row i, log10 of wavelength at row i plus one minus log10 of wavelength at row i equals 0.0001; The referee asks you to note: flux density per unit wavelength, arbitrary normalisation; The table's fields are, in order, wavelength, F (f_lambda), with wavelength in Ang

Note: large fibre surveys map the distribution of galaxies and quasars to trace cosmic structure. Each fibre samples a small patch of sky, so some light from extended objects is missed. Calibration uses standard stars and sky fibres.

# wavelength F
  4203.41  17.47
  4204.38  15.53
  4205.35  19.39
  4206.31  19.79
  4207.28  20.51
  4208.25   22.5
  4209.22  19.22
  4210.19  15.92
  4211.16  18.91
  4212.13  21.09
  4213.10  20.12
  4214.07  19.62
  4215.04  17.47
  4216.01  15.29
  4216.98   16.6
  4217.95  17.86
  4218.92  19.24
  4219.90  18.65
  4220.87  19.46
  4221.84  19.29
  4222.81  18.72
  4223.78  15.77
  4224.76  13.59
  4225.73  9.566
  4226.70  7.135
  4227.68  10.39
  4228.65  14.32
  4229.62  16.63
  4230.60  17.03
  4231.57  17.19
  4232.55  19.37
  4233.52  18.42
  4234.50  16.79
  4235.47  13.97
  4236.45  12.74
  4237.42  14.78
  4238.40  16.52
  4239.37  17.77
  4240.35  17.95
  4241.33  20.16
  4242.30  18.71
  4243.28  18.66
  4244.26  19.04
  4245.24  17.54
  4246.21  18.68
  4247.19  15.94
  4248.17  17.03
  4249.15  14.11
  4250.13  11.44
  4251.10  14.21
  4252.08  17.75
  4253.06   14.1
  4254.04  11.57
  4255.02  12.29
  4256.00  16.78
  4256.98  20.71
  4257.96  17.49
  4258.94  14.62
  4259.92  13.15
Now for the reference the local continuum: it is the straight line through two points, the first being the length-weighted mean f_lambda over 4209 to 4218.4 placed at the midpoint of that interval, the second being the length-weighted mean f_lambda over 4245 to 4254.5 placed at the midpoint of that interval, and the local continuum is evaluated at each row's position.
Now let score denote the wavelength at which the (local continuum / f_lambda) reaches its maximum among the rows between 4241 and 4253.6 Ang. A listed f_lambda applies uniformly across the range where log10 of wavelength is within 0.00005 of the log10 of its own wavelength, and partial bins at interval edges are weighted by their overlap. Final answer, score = 4250.13 Ang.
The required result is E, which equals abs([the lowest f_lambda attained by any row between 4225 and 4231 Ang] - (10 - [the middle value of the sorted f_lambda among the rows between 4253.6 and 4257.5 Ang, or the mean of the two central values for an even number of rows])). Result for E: 12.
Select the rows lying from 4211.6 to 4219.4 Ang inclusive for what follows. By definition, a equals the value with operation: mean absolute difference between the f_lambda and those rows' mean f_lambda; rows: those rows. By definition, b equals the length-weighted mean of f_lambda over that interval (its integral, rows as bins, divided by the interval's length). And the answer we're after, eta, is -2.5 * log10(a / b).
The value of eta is 2.6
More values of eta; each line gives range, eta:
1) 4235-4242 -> 2.2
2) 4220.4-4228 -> 1.4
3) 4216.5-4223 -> 3.5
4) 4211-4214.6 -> 3.7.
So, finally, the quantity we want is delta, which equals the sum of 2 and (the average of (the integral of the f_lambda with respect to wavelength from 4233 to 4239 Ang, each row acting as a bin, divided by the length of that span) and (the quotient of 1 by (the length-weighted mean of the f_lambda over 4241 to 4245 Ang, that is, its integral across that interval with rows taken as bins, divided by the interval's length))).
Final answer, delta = 9.8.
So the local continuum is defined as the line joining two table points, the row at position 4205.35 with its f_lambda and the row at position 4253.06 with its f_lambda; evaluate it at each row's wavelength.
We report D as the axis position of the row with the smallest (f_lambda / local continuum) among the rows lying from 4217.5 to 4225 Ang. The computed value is 4224.76 Ang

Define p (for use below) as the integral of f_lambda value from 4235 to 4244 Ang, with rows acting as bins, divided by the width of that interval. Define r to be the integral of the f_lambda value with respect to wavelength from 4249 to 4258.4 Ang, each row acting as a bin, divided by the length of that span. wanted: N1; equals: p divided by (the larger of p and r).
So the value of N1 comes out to 1.00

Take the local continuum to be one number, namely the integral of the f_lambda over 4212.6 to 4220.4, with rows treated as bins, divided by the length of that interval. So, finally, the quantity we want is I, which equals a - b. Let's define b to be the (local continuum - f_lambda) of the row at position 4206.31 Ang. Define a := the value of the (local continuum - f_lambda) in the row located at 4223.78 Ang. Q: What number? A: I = 4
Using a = 2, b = -1.7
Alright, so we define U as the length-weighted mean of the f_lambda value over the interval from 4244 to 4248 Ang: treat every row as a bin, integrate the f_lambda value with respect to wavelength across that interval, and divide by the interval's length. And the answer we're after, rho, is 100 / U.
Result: 5.66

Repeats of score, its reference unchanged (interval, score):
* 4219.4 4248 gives 4226.70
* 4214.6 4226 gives 4225.73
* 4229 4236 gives 4235.47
